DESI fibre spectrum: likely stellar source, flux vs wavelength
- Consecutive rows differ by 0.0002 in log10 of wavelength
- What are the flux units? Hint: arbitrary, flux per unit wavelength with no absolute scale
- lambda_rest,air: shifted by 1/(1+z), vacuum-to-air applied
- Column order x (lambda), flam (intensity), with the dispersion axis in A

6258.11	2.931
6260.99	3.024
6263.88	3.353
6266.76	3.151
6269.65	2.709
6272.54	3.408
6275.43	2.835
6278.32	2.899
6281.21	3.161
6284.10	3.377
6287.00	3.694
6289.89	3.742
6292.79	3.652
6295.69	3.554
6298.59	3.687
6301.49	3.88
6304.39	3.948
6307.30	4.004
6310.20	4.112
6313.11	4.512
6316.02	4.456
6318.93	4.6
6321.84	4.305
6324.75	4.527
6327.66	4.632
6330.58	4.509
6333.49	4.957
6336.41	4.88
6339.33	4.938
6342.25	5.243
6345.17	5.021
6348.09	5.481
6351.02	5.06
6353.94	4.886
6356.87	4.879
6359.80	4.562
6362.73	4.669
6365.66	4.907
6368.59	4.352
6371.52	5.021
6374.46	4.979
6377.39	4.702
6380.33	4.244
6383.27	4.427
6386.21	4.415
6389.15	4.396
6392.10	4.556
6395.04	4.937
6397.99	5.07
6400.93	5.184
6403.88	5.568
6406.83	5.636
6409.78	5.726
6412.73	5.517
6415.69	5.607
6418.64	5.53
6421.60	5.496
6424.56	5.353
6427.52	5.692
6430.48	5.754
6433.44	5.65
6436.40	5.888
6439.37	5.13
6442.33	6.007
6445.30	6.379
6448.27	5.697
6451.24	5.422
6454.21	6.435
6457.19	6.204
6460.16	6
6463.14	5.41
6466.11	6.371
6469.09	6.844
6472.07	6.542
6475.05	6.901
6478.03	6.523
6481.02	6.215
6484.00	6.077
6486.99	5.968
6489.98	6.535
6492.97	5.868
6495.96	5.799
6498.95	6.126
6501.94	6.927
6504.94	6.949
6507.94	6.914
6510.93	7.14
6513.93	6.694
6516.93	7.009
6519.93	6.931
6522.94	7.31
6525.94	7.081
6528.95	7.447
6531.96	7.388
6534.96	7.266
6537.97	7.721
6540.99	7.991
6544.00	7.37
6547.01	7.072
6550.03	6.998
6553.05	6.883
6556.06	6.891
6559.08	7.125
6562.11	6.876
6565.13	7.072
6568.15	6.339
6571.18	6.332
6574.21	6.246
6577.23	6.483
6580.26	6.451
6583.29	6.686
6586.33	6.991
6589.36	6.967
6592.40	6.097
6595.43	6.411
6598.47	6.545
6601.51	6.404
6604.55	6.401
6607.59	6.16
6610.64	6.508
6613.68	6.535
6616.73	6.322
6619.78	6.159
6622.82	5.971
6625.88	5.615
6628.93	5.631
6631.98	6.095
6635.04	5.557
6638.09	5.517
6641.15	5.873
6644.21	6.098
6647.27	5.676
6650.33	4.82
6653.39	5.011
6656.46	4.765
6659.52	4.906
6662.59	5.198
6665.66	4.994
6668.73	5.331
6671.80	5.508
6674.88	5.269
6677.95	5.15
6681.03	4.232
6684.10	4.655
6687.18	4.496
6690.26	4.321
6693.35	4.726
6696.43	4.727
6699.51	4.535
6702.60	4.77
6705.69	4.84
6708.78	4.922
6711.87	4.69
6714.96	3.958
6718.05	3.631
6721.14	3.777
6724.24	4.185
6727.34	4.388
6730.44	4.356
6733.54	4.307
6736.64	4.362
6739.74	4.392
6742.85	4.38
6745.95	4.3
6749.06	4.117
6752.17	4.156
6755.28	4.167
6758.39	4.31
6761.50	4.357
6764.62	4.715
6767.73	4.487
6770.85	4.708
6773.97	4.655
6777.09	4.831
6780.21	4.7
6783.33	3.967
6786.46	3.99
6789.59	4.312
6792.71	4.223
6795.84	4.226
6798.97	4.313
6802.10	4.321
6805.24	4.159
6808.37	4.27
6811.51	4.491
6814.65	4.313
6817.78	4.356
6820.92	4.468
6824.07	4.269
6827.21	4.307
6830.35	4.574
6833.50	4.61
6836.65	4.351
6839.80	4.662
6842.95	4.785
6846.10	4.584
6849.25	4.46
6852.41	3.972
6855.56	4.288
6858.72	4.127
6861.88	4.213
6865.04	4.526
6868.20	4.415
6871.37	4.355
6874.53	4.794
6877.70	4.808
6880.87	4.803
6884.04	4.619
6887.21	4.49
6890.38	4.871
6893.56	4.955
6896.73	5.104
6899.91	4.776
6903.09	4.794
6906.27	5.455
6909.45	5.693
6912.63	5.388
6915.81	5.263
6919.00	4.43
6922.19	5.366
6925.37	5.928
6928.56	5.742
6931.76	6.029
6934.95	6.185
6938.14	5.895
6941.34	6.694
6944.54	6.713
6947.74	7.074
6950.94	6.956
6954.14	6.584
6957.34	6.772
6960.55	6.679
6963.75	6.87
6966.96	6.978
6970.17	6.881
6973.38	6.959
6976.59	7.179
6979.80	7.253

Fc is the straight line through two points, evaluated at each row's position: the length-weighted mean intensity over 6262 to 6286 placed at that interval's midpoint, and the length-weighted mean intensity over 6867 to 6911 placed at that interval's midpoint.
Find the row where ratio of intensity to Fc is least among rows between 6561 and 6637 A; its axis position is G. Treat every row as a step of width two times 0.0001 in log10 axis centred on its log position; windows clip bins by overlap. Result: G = 6635.04 A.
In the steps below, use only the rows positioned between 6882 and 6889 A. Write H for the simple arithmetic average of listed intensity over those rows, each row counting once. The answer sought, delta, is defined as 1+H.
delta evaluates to 5.6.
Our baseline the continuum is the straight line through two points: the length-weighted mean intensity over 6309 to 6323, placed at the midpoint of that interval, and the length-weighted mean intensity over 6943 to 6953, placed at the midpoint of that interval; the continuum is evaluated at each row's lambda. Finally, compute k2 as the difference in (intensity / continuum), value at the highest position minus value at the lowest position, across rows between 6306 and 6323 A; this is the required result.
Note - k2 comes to 0.06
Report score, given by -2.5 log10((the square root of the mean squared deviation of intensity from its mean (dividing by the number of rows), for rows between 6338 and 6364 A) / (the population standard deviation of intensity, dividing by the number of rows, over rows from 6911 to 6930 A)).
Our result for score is 0.6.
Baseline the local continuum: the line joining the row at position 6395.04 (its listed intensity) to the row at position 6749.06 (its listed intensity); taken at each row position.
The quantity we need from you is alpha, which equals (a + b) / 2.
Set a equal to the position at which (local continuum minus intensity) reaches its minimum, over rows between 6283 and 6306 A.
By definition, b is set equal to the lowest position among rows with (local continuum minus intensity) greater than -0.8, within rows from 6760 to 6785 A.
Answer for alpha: 6532.9 A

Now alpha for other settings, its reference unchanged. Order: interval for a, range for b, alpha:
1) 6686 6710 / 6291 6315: 6500.8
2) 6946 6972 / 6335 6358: 6642.1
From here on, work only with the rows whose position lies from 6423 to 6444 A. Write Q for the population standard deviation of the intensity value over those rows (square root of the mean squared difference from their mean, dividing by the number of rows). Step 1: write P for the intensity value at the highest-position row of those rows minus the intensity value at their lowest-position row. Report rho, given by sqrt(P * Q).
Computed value 0.43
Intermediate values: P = 0.7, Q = 0.28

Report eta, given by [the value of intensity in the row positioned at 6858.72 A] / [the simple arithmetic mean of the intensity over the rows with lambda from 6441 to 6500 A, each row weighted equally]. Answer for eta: 0.67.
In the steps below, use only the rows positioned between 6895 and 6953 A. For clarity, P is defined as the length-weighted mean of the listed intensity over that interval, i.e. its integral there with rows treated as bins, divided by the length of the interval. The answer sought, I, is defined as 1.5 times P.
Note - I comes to 8.6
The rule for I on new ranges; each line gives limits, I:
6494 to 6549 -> 10.6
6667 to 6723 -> 7.0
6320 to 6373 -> 7.2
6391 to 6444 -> 8.2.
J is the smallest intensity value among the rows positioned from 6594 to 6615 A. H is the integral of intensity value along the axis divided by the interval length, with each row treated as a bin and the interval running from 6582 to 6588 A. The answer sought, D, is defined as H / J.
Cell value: 1.11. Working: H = 6.8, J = 6.16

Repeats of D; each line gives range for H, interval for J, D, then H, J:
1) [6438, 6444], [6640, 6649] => 0.99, 5.6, 5.676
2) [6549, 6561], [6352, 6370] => 1.60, 7.0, 4.352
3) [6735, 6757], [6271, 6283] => 1.51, 4.3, 2.835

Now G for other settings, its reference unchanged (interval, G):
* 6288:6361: 6295.69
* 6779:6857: 6852.41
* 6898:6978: 6919.00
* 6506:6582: 6574.21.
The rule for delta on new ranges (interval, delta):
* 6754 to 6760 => 5.2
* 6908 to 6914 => 6.5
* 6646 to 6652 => 6.2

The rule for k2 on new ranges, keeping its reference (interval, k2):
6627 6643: 0.03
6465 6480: 0.02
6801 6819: 0.00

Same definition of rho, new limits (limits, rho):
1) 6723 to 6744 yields 0.12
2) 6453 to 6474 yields 0.21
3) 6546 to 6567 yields 0.00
